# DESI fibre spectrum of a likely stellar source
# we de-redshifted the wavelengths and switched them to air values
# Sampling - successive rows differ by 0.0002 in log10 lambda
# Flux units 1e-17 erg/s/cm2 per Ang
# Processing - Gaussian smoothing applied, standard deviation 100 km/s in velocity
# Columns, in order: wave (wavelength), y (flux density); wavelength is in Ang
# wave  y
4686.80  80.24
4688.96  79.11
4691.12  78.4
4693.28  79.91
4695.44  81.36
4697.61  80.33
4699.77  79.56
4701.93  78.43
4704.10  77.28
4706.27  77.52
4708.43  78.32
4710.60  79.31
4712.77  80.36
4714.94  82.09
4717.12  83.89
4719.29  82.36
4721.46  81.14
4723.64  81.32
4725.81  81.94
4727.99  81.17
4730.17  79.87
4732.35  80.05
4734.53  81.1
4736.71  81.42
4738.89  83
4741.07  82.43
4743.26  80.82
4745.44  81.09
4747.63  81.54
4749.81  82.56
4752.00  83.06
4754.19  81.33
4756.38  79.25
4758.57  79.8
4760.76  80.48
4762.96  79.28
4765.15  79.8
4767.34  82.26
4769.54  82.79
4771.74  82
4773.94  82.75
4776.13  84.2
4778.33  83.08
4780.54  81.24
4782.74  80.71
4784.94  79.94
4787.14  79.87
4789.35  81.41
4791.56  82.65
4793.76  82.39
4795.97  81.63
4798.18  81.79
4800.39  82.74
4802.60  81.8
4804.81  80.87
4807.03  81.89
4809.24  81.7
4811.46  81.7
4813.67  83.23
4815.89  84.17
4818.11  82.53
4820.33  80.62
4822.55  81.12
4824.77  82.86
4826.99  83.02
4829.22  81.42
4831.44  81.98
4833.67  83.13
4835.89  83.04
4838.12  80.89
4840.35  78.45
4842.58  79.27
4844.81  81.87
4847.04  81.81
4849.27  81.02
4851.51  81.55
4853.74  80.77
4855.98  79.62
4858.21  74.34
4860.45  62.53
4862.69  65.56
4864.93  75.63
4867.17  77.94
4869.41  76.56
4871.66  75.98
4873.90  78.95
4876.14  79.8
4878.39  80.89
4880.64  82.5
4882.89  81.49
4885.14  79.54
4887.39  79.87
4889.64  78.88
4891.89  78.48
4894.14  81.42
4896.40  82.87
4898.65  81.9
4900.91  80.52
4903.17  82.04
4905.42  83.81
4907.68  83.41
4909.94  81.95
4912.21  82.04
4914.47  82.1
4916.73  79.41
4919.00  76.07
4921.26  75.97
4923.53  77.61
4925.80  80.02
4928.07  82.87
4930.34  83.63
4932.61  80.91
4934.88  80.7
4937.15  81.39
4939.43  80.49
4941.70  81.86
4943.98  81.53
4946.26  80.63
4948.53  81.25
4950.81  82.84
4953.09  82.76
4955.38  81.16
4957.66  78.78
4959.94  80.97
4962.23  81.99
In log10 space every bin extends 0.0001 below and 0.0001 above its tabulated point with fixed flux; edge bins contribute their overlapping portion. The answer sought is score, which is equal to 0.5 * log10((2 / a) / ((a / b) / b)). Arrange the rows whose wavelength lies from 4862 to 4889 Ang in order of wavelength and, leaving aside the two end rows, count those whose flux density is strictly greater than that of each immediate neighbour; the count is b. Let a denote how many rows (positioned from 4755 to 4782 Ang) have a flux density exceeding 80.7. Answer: -0.394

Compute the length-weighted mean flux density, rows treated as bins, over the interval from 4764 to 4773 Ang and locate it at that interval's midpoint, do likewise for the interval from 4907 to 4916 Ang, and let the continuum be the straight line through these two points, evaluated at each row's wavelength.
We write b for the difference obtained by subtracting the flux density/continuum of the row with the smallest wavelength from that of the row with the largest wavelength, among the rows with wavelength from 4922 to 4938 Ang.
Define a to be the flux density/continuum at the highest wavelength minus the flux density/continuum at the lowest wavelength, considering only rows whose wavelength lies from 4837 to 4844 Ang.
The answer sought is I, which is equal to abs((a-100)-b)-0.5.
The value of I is 99.6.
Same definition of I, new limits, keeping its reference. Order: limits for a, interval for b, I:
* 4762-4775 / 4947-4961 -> 99.5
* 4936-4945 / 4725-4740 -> 99.5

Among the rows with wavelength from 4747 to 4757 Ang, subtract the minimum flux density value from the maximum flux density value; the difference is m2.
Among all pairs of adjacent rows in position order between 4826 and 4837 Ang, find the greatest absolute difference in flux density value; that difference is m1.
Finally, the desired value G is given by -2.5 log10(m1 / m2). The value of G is 0.9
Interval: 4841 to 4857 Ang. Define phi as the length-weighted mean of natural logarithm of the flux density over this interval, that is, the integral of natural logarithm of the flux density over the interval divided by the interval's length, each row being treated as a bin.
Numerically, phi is 4.39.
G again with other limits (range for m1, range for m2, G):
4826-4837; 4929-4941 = 0.7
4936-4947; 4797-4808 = 0.3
